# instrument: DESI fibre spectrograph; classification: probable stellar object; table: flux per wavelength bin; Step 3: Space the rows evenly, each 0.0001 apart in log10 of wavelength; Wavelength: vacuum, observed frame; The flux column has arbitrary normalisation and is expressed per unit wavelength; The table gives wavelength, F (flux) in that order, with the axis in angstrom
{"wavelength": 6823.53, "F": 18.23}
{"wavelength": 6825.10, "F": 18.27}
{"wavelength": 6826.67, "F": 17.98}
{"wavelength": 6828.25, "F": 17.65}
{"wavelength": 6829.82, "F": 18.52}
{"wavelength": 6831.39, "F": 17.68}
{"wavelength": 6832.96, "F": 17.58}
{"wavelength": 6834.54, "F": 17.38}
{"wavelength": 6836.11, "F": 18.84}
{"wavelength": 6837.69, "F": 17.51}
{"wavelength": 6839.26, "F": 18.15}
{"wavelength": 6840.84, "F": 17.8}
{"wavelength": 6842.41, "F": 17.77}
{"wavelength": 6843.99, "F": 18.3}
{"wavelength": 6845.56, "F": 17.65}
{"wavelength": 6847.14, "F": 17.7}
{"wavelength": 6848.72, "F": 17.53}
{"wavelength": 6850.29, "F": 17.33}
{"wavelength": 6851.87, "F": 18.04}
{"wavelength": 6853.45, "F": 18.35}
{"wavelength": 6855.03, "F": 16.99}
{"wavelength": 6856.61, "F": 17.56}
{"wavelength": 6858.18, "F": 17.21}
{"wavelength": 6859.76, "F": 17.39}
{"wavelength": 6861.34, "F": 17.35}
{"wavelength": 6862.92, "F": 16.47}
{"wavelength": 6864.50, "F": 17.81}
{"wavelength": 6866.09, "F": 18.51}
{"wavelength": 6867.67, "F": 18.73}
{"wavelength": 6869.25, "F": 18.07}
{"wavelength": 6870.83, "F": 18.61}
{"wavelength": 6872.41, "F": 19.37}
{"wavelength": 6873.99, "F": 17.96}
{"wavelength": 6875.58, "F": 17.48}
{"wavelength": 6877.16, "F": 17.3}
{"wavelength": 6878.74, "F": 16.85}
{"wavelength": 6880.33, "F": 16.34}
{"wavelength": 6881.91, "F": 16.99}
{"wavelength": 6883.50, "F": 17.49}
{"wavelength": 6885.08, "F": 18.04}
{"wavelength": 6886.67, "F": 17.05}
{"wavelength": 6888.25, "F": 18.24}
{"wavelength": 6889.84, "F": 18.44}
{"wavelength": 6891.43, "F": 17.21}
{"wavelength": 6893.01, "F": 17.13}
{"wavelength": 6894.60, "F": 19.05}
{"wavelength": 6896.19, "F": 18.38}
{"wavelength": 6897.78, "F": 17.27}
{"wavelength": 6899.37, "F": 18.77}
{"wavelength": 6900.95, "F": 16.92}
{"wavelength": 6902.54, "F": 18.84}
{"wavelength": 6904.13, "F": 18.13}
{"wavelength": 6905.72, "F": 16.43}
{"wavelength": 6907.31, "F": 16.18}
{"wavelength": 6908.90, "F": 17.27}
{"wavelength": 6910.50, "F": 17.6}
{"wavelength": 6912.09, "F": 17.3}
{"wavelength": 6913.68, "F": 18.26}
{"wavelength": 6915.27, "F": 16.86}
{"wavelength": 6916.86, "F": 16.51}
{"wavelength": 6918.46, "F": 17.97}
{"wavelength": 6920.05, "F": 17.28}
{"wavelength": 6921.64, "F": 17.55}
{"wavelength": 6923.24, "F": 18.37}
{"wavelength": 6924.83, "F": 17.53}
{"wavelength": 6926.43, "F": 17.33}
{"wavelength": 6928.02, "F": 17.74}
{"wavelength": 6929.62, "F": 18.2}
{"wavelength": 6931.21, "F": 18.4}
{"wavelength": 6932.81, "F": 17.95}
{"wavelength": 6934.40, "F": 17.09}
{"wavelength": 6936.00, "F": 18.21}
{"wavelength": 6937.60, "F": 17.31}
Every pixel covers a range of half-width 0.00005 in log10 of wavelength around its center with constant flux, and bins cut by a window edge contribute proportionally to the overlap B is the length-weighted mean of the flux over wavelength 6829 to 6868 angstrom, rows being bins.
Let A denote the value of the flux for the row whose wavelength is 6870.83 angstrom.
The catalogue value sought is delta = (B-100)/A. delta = -4.4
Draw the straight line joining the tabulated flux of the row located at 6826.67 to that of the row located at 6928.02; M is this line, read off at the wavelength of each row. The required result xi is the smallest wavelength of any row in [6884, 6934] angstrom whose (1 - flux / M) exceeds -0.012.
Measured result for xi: 6885.08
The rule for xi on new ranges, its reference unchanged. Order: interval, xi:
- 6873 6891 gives 6873.99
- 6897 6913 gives 6897.78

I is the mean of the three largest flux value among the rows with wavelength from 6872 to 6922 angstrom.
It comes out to 19.1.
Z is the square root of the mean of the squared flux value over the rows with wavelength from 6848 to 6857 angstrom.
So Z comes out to 17.6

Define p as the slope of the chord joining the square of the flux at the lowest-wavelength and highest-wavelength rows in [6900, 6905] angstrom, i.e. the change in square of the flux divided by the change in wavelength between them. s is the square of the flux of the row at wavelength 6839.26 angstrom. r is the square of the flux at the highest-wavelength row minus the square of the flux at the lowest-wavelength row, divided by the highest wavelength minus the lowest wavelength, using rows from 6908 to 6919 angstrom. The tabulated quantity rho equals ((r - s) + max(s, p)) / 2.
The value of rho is 1.3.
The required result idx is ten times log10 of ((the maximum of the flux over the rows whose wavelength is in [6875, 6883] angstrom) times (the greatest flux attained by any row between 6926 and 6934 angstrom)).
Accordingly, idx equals 25.1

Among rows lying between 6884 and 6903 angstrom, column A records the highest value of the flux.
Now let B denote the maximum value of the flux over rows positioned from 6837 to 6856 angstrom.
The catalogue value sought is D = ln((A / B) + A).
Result 3.00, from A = 19.05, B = 18.35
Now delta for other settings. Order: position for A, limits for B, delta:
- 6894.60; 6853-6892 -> -4.3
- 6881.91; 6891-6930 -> -4.8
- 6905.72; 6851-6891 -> -5.0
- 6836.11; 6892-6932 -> -4.4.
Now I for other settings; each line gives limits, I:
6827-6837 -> 18.3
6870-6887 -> 18.7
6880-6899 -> 18.6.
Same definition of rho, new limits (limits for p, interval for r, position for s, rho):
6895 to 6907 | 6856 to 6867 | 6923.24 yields 1.8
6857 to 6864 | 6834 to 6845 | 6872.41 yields 1.7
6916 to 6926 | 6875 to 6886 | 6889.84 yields 1.0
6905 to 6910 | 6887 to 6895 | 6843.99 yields 2.4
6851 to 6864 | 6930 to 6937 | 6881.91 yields -0.7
